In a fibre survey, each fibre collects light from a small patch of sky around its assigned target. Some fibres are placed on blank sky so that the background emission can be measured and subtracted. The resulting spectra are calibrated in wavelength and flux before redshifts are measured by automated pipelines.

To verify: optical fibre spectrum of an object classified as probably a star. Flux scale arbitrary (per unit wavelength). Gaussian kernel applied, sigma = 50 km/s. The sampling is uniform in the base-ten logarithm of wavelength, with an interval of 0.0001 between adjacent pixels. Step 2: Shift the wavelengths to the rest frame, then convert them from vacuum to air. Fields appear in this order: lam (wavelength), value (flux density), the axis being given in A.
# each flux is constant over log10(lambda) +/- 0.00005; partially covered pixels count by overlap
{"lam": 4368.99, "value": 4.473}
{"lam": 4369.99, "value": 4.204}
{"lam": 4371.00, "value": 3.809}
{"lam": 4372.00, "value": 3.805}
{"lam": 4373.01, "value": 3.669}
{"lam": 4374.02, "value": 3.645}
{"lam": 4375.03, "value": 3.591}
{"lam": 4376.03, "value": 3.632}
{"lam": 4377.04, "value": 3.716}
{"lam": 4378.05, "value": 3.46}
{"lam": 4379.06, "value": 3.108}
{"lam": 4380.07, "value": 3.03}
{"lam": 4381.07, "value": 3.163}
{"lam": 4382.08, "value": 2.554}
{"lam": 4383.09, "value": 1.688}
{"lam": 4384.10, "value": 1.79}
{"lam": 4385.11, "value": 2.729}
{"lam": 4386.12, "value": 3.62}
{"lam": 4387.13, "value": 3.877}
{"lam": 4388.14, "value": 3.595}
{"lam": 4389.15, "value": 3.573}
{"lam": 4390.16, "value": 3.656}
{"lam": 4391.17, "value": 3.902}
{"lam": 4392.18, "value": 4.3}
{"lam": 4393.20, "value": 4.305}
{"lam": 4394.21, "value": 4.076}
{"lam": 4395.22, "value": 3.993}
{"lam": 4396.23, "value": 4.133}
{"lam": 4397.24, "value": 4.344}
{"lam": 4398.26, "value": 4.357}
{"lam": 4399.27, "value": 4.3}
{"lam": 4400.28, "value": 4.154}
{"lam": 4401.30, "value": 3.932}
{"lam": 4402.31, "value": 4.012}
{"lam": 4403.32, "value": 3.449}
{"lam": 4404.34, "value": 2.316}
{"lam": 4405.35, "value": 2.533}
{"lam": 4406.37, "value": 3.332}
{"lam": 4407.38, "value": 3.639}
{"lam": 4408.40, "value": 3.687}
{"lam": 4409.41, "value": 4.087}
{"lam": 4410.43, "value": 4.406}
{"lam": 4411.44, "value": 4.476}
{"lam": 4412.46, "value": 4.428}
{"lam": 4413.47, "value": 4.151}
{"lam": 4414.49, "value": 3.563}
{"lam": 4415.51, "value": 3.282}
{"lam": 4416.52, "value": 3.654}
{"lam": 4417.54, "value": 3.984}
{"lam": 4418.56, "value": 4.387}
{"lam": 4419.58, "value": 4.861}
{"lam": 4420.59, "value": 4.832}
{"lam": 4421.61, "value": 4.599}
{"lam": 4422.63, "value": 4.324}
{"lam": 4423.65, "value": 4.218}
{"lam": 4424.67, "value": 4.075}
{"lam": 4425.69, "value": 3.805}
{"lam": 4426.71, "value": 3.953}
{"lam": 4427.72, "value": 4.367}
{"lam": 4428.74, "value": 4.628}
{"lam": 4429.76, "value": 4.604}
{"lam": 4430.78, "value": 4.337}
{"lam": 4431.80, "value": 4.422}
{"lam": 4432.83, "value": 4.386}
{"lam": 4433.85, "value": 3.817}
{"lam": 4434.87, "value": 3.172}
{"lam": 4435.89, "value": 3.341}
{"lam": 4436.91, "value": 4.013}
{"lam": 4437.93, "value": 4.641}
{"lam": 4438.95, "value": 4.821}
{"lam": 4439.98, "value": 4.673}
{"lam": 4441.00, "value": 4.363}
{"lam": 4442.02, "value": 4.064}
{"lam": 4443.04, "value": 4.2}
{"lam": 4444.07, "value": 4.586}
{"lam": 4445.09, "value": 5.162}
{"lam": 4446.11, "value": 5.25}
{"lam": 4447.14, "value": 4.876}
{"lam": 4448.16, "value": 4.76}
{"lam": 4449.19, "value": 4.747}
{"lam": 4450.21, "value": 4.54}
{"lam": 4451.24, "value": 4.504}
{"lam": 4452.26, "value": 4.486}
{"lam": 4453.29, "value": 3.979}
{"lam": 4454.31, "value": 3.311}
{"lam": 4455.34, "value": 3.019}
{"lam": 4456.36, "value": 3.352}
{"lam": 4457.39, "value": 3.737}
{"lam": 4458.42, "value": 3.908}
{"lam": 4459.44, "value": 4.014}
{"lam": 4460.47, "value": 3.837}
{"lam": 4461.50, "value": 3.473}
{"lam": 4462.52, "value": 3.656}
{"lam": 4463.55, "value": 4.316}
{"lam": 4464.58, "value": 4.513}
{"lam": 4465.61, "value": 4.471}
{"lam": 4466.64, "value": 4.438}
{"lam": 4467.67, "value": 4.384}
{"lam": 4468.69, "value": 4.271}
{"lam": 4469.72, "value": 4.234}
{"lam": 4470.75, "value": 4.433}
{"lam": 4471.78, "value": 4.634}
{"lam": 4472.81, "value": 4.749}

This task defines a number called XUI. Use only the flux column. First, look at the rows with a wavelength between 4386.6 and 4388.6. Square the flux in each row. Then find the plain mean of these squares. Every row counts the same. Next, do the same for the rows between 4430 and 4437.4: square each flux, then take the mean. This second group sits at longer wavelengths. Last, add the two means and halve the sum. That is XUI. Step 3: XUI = 15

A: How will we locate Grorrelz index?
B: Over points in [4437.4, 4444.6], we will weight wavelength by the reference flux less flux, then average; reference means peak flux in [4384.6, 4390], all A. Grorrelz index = 4440.5 A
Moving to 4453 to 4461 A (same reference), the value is 4455.3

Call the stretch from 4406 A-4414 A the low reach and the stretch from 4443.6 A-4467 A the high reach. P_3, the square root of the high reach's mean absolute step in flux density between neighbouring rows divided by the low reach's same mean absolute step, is 1.10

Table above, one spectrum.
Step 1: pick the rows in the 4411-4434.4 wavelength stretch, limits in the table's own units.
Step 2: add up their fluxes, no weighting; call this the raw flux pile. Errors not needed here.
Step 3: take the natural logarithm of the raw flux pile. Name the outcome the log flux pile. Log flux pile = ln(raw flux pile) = 4.58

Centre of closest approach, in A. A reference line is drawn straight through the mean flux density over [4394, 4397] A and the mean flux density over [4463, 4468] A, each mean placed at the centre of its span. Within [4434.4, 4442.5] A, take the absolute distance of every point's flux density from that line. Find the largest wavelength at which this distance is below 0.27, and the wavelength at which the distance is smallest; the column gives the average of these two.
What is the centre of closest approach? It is 4441.5 A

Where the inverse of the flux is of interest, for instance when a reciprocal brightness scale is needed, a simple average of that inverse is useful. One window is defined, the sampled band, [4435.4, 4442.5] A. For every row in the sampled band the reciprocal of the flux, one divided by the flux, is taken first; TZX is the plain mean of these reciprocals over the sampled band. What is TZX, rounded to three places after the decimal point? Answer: 0.237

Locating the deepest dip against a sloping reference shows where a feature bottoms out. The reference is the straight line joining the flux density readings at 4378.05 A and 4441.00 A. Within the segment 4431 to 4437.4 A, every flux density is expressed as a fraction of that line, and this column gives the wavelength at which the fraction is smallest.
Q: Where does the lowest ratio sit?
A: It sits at 4434.87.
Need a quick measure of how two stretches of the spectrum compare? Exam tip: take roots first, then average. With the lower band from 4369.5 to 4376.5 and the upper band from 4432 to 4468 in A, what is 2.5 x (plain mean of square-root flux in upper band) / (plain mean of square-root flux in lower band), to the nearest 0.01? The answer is 2.63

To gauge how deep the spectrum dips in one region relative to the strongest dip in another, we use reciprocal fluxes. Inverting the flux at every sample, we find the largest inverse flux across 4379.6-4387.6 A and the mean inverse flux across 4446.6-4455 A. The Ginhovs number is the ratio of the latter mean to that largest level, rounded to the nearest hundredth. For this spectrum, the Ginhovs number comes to 0.39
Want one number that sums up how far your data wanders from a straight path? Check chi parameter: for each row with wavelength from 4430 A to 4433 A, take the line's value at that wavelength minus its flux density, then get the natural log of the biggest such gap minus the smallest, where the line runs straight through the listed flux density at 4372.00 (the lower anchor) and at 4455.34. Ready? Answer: -2.4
